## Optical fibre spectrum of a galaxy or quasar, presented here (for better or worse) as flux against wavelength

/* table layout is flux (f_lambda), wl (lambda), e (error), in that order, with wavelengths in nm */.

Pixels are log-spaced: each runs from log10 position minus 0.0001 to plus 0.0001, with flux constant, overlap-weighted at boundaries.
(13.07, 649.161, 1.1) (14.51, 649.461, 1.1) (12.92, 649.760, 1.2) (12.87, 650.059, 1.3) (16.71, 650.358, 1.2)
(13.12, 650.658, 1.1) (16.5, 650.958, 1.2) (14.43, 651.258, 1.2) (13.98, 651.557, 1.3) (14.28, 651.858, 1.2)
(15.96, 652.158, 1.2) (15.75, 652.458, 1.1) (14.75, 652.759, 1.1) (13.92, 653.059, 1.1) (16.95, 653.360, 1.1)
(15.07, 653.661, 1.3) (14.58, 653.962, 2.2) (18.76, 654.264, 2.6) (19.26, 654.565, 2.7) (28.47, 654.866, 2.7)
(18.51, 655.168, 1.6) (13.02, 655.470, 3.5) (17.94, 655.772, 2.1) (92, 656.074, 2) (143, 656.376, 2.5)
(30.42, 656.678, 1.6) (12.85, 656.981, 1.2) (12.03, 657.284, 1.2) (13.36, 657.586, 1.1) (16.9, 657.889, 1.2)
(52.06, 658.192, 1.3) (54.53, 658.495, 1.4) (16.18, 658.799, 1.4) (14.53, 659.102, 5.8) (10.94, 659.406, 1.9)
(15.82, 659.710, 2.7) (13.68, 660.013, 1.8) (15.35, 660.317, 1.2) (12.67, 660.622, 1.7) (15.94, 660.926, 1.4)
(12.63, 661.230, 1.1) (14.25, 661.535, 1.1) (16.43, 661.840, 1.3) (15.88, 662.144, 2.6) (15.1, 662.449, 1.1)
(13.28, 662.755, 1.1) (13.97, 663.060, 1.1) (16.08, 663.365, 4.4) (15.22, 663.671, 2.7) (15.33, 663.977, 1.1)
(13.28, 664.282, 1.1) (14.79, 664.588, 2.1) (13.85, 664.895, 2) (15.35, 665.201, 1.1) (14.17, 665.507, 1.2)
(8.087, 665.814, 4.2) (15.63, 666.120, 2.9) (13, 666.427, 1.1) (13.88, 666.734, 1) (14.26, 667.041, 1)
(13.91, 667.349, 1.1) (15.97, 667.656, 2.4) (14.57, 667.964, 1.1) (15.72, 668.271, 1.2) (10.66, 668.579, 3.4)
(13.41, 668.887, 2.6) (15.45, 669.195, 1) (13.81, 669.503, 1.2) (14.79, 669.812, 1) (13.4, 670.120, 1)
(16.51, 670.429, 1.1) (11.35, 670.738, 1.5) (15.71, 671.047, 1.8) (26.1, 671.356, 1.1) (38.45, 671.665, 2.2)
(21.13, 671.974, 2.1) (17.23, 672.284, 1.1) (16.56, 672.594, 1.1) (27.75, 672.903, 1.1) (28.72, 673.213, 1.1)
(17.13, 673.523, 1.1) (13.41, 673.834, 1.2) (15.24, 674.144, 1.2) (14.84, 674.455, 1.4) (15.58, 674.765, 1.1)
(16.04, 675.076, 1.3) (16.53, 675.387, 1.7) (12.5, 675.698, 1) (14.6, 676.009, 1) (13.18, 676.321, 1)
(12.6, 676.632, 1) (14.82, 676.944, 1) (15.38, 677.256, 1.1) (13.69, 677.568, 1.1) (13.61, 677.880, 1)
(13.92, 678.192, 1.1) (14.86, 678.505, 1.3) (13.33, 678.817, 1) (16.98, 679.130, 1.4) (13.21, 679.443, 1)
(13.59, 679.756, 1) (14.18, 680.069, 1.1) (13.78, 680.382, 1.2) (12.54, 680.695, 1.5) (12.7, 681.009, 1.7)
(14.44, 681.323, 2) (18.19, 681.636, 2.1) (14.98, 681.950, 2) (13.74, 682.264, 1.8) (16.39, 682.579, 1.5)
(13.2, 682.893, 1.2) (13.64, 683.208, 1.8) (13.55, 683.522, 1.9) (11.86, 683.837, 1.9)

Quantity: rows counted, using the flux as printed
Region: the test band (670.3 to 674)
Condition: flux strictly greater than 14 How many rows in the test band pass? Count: 10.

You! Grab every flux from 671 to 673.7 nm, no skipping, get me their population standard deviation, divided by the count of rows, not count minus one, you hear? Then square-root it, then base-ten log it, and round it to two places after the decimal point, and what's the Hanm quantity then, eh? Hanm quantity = 0.43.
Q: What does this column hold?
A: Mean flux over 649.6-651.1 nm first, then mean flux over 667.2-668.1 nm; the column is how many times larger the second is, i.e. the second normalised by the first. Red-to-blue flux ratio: 1.03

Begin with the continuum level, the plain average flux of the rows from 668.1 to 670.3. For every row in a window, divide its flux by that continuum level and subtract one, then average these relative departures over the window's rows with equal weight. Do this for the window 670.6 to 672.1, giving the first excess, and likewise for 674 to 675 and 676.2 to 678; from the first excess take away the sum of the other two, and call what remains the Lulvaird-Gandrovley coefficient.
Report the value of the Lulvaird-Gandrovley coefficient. 0.53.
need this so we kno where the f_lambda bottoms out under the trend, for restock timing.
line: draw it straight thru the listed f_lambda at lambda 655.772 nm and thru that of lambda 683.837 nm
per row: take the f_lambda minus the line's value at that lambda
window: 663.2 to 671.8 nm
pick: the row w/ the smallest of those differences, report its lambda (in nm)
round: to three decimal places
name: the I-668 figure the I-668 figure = 665.814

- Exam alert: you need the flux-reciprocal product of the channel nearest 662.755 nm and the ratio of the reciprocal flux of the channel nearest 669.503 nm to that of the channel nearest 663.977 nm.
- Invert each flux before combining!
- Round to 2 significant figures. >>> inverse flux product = 0.084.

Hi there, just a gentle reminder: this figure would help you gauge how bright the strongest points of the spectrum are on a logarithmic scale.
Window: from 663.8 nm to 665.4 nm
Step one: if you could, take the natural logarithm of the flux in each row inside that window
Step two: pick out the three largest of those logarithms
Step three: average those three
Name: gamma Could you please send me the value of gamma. 2.72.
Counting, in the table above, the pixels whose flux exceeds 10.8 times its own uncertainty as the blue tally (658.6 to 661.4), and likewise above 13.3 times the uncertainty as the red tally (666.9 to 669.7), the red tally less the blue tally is -2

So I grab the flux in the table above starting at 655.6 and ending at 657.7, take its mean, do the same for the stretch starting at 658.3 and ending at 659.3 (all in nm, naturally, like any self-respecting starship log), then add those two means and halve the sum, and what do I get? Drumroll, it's 37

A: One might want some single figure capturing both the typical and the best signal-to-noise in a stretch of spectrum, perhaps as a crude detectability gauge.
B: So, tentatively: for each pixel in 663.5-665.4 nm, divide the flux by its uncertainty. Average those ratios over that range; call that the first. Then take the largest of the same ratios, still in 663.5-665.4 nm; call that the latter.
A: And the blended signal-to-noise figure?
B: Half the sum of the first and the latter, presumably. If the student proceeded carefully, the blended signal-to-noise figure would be 11.9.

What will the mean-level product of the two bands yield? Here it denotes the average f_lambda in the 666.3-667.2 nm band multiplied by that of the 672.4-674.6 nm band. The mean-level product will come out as 262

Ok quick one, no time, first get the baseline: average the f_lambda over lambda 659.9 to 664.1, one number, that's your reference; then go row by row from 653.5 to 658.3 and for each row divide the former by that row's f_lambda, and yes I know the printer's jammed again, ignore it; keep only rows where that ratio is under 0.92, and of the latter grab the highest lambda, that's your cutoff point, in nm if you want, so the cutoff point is 658.192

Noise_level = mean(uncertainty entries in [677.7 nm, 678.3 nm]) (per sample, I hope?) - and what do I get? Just 1.05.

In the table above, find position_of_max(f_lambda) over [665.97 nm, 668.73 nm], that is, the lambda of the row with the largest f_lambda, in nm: 667.656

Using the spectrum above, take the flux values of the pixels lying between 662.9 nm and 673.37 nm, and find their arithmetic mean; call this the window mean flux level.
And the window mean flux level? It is 16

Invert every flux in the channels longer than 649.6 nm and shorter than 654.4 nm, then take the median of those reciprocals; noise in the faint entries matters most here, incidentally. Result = 0.0682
